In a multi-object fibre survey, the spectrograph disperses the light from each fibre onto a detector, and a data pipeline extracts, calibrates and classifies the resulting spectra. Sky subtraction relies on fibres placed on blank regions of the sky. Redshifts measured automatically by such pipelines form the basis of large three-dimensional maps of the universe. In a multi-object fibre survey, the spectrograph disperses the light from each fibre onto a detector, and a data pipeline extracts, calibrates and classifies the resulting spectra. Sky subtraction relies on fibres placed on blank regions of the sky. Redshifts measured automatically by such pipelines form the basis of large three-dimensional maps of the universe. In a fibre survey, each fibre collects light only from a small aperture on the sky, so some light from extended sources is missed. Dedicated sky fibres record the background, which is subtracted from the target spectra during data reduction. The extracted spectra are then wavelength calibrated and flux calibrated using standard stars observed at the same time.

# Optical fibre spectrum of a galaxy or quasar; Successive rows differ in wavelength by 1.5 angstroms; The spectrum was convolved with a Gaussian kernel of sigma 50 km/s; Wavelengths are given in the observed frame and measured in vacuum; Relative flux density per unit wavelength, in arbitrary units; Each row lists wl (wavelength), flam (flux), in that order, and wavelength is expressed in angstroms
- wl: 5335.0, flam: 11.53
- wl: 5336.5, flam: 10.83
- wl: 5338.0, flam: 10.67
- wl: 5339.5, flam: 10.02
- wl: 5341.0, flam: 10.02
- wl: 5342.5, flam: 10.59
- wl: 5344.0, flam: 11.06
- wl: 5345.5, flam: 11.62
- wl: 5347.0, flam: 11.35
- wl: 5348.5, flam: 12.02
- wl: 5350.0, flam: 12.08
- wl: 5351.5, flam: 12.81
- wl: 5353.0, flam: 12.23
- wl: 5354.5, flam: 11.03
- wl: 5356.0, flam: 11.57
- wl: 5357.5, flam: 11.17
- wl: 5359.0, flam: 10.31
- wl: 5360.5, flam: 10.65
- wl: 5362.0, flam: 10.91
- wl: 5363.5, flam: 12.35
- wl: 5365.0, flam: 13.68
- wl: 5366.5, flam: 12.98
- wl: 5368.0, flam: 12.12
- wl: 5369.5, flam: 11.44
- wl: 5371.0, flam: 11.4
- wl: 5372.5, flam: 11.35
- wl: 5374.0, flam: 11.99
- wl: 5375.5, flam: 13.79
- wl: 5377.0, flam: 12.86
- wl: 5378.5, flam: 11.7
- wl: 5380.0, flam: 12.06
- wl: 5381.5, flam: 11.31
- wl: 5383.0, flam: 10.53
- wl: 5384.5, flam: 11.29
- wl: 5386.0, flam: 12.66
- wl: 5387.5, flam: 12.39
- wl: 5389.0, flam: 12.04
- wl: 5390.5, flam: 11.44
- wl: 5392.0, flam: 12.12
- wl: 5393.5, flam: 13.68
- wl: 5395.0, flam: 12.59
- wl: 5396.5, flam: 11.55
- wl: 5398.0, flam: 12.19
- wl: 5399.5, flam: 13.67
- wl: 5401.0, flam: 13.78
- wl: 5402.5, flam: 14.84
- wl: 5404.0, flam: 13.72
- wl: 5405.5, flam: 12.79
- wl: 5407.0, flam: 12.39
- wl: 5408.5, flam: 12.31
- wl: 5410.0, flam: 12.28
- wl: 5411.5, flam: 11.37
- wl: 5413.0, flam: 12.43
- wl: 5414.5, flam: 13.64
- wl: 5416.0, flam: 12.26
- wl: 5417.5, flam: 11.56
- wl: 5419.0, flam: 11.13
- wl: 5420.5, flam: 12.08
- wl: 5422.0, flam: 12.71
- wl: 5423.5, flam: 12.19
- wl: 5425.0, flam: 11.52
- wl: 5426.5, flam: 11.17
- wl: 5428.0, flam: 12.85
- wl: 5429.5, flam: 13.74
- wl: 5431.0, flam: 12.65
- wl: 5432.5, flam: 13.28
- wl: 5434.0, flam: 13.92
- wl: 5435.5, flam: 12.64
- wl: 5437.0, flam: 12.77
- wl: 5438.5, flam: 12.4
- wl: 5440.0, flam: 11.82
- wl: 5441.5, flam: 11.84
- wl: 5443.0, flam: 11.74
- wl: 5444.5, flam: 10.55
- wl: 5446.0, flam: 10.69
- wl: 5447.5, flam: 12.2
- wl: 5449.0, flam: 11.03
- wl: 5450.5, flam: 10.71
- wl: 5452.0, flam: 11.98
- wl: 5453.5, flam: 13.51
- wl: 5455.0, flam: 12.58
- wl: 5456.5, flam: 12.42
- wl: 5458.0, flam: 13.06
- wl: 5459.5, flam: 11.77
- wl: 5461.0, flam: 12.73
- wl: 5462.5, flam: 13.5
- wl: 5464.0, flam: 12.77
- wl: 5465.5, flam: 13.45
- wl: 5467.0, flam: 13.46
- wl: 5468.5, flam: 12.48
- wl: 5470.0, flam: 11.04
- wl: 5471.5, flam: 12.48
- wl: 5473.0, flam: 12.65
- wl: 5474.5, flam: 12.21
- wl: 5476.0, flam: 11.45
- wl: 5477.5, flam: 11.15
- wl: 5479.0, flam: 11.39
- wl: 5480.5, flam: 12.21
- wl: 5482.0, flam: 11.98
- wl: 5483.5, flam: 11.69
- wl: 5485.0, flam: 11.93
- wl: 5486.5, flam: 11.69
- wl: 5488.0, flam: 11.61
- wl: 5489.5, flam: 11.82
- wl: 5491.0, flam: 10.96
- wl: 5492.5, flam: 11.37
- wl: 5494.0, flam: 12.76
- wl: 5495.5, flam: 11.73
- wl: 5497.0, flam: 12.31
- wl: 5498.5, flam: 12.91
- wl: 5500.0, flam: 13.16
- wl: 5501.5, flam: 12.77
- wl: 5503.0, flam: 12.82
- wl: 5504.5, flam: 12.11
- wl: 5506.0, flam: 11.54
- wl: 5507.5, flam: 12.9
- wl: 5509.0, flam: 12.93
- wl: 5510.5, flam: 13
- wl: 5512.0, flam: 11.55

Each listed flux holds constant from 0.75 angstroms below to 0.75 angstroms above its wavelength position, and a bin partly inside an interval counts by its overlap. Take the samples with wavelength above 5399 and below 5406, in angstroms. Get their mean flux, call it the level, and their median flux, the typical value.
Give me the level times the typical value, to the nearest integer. 189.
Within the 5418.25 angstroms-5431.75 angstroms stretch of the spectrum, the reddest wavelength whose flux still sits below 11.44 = 5426.5 angstroms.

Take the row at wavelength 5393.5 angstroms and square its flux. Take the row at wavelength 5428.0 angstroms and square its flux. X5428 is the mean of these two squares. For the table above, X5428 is 176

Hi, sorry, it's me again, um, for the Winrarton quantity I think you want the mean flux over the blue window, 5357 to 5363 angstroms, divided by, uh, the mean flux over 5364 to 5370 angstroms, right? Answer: 0.86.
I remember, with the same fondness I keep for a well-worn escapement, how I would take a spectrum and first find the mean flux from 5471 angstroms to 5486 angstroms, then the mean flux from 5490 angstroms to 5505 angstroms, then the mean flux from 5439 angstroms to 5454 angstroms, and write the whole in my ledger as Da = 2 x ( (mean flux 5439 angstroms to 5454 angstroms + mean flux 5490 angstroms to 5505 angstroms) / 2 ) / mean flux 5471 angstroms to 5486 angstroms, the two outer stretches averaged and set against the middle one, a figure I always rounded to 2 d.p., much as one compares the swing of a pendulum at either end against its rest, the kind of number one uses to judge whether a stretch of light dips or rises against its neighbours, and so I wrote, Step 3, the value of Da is 2.01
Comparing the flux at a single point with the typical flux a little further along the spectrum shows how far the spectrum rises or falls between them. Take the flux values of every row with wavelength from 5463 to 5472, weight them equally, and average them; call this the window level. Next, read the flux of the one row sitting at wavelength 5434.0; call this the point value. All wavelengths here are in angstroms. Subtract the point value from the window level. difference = -1.3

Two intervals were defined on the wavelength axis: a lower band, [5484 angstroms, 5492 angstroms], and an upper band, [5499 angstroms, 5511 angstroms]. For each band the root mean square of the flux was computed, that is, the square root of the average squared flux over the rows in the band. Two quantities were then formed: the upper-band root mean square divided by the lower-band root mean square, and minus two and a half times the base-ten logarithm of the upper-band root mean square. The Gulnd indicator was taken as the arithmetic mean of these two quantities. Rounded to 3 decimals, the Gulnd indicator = -0.833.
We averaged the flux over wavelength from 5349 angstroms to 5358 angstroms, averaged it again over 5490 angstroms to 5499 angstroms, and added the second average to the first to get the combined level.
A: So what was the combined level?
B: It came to 23.8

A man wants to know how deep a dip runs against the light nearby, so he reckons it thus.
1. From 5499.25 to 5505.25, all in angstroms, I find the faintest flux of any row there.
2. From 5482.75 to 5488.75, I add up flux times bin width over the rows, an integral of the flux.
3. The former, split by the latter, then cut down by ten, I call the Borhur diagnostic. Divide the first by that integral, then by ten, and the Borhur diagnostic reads 0.0172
